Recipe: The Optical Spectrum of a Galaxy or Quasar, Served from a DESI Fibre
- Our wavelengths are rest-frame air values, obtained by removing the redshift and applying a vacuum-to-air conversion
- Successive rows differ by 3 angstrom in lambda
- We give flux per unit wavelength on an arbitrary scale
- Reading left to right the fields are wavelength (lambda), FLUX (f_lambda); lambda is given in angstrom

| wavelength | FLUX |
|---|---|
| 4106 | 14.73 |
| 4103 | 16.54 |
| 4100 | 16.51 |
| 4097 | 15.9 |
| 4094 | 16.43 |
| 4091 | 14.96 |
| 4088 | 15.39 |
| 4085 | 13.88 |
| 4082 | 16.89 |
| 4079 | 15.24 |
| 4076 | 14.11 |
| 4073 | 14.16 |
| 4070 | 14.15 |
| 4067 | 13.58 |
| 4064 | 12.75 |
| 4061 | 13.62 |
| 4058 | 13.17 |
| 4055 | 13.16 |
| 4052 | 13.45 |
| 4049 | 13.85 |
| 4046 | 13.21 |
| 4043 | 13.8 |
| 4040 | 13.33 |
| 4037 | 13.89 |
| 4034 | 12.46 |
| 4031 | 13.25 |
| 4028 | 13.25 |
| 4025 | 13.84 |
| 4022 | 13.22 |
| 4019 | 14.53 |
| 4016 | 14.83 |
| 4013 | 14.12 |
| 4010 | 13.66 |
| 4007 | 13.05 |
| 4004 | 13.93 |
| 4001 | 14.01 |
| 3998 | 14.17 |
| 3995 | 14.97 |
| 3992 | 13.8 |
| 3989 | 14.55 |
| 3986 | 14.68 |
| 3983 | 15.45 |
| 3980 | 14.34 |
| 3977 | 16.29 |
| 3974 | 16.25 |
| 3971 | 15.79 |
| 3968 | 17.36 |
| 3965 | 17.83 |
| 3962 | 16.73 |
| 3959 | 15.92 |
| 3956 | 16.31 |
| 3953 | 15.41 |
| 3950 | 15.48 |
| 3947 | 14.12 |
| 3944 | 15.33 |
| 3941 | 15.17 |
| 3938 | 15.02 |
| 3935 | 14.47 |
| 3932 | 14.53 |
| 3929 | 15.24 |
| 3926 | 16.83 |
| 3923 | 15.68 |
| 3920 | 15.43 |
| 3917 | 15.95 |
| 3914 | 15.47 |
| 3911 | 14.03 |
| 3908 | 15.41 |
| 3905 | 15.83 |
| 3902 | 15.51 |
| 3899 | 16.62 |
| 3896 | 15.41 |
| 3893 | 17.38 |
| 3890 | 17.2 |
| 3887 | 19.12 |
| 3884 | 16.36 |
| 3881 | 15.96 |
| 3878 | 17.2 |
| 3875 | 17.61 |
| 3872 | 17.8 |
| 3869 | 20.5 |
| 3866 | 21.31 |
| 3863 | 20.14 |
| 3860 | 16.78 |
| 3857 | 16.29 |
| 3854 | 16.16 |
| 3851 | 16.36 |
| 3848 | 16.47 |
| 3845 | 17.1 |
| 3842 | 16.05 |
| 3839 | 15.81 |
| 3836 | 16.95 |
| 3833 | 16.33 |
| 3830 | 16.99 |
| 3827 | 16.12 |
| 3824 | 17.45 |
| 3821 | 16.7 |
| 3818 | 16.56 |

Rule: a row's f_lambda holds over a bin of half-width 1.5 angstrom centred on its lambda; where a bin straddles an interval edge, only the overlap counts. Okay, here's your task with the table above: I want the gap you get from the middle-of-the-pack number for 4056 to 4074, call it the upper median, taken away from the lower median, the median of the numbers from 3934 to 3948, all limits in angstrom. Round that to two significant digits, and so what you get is 1.4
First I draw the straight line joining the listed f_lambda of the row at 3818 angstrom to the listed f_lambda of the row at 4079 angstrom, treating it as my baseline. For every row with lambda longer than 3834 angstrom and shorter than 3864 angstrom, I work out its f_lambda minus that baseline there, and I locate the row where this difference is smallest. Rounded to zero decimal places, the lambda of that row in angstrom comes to 3839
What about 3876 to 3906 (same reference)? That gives 3896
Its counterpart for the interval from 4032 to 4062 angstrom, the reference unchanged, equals 4034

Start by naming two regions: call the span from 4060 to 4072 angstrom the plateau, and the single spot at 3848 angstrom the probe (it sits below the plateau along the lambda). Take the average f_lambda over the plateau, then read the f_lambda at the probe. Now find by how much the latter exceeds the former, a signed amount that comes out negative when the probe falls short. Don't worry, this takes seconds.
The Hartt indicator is 2.9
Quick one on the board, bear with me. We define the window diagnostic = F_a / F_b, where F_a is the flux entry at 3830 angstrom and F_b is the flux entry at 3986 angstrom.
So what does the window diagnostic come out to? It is 1.16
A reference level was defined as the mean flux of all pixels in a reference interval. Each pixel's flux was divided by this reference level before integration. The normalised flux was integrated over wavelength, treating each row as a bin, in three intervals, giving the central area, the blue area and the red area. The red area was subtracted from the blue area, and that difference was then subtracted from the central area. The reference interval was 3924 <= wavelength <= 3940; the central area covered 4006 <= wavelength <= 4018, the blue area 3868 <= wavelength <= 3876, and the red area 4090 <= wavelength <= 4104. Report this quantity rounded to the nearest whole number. 16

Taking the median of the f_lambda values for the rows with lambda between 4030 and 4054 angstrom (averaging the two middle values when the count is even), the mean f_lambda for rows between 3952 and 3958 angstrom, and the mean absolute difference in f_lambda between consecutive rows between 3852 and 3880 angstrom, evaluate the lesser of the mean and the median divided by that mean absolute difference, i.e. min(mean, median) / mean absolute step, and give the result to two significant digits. 12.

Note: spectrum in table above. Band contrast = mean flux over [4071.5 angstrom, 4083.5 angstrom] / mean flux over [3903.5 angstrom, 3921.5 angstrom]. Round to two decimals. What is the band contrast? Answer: 0.98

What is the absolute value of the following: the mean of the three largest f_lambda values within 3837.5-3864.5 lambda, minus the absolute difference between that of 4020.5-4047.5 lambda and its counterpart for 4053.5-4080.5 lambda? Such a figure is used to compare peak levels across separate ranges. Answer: 17.3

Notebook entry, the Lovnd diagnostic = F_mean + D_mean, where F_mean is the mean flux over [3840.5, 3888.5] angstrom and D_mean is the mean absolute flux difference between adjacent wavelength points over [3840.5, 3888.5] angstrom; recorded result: 19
